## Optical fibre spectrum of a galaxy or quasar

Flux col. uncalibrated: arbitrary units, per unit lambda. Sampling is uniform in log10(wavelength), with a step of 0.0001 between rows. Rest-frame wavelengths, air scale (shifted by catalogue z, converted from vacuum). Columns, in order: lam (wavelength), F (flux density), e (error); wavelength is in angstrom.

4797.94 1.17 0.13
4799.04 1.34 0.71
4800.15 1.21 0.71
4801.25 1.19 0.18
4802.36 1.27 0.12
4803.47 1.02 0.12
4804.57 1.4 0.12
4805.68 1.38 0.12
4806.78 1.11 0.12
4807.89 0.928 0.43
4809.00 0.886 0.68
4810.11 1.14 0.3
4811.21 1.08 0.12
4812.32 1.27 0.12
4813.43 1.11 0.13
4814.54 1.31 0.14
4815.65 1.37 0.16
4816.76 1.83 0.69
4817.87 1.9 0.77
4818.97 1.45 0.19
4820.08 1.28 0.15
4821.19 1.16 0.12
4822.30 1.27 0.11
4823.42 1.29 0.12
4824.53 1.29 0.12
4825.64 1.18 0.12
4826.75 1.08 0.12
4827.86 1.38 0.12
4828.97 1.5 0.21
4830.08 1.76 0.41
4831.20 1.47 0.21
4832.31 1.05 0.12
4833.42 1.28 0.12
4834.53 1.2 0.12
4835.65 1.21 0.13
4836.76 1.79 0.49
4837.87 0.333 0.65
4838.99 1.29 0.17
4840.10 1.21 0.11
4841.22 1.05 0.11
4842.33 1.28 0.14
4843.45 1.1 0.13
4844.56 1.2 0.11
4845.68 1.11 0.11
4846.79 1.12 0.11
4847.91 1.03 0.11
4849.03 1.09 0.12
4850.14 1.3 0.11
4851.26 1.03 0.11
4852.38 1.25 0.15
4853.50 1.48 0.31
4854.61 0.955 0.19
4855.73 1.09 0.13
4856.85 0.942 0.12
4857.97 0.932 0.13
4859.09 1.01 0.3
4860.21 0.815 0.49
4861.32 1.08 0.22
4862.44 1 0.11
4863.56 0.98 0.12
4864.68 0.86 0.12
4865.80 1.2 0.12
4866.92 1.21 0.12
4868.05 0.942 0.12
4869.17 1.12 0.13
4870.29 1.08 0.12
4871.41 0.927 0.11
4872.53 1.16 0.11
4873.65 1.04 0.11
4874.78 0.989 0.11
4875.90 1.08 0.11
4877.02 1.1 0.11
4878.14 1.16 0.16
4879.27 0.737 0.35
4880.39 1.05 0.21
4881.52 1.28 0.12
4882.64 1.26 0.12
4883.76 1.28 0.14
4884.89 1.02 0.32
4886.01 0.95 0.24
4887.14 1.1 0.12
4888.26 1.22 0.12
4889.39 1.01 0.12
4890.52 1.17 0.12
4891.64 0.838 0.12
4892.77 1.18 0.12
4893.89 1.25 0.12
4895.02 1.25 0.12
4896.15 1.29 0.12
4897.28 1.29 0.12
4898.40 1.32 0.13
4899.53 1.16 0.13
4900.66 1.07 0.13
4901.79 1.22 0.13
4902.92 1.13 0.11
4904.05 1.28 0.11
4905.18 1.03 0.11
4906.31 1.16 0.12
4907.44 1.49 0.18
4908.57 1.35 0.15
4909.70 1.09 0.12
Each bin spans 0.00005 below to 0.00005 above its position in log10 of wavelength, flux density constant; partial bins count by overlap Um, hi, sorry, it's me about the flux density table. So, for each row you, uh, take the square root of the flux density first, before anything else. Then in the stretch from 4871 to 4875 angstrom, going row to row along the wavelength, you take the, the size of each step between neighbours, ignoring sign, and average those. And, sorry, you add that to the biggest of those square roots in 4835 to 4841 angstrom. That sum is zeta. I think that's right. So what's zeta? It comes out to 1.40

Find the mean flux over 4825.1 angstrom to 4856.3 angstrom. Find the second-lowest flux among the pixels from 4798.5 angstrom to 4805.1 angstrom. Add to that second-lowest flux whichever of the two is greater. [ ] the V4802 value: 2.40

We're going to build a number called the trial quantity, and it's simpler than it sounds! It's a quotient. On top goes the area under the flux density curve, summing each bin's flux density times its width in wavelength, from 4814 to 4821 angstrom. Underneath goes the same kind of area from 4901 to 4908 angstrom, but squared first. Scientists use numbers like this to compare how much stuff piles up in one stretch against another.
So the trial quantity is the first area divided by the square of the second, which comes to 0.15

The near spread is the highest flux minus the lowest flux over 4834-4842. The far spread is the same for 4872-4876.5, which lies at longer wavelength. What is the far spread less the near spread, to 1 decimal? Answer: -1.3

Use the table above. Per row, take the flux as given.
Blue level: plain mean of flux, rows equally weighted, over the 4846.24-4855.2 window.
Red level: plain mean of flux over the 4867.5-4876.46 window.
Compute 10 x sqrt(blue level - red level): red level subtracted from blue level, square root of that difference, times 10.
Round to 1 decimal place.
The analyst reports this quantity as 3.4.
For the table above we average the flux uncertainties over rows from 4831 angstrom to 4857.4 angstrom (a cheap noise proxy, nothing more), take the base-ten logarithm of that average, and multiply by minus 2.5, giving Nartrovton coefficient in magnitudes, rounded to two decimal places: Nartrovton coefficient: 1.90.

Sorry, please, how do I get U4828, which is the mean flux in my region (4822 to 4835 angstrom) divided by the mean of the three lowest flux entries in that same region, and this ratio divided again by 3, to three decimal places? 0.397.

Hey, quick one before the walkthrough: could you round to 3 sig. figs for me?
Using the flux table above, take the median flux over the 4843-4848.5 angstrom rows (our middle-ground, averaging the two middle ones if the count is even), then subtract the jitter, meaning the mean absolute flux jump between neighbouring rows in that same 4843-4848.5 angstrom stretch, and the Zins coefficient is 1.04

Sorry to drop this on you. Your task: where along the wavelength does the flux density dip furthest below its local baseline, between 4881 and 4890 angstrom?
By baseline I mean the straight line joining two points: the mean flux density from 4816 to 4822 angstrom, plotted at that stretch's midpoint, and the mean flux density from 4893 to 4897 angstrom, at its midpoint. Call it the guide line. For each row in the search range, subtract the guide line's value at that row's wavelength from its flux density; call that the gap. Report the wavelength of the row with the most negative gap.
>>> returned 4886.01 angstrom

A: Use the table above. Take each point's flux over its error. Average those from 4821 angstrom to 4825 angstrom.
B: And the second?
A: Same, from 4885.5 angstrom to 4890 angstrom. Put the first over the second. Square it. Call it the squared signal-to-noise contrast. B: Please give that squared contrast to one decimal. 1.8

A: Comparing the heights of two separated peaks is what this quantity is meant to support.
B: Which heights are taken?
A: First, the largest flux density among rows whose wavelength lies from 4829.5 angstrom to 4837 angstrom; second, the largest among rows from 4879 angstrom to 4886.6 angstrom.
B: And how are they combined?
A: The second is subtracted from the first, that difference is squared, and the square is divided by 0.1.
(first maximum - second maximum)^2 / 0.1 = 3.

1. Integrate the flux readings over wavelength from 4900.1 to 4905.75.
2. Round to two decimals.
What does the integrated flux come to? 6.47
